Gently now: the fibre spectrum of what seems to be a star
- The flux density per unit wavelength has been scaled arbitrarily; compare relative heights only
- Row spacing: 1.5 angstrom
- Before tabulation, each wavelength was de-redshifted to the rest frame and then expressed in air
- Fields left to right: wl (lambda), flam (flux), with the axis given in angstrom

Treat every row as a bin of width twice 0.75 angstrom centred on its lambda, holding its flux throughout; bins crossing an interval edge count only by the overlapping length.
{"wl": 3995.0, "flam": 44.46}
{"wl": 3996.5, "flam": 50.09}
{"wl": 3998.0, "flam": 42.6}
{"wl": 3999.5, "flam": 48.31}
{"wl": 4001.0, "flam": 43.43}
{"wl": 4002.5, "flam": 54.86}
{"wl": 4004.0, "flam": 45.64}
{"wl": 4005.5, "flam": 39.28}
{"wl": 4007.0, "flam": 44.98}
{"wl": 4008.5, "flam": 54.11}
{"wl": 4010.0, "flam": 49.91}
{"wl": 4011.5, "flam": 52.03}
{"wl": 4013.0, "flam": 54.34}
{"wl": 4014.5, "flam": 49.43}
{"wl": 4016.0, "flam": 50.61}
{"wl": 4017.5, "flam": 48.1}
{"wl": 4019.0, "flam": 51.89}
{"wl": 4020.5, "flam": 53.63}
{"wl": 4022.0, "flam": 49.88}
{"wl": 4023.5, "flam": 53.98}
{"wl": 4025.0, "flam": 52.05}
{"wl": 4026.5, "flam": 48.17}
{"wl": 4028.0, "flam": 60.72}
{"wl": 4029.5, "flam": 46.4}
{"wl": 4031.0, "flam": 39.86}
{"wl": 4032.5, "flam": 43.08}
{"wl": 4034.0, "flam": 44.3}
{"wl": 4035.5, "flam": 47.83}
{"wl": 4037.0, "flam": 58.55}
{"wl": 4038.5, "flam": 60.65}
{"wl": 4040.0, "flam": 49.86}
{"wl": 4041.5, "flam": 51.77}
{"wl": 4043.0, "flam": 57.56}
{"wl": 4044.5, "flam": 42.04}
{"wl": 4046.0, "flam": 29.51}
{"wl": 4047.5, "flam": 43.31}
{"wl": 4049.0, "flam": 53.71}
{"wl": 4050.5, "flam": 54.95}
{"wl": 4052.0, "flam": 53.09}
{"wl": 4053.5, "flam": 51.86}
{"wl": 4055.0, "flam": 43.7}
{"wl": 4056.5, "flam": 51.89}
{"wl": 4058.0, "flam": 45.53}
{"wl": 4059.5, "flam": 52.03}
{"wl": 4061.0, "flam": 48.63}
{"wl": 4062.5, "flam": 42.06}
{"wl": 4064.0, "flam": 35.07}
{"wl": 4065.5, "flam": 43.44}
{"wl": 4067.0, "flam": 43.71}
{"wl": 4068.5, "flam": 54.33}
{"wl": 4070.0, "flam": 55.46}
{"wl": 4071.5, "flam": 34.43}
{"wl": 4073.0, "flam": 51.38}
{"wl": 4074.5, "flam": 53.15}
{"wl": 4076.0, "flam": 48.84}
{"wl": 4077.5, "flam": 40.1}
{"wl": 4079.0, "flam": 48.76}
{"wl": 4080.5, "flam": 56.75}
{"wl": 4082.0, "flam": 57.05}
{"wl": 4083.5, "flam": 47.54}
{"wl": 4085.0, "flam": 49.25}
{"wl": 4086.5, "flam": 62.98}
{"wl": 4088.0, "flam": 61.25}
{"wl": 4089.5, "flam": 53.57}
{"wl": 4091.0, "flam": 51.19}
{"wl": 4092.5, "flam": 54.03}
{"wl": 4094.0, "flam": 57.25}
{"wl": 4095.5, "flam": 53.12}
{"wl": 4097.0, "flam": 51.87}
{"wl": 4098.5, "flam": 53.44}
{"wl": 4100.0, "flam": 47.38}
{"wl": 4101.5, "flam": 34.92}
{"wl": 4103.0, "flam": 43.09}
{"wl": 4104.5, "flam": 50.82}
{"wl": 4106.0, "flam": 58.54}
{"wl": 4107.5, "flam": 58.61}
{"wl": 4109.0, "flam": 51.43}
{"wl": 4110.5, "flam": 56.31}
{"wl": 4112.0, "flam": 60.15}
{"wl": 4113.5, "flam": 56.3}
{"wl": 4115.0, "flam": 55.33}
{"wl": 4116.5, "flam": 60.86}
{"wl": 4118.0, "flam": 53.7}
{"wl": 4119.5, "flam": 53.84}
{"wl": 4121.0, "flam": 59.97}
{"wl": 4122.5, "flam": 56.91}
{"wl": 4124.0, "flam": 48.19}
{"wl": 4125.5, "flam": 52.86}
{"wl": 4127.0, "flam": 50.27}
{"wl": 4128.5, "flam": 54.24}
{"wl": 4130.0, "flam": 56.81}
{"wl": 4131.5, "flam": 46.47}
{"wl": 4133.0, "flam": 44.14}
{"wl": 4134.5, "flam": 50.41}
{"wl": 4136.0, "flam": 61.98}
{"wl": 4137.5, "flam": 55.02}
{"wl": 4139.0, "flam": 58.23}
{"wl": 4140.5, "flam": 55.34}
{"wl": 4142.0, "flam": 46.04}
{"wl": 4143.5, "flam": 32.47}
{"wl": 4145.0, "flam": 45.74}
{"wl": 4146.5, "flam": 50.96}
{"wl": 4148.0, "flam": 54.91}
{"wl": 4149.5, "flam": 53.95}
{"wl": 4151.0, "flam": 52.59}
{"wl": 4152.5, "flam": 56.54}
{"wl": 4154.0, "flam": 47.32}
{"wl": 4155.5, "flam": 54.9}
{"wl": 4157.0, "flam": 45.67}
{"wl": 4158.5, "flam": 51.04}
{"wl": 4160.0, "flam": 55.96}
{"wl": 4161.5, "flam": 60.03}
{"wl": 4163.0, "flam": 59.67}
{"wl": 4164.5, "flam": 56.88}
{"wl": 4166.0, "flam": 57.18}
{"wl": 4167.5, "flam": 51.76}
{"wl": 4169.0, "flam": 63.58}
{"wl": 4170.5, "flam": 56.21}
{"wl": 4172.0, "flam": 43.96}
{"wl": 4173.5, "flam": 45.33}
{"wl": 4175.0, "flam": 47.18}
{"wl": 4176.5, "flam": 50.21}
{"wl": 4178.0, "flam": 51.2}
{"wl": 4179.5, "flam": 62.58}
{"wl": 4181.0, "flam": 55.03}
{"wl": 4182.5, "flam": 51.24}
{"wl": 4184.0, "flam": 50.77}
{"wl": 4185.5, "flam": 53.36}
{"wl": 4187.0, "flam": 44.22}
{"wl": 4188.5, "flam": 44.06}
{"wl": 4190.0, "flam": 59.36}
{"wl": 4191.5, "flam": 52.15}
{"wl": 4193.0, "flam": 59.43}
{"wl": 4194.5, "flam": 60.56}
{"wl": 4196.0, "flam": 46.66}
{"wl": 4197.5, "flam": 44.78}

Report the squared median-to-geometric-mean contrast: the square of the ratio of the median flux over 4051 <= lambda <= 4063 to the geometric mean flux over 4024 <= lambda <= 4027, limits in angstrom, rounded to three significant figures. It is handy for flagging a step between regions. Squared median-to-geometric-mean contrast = 1.01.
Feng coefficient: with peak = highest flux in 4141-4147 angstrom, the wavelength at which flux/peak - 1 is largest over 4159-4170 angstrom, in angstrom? 4169.0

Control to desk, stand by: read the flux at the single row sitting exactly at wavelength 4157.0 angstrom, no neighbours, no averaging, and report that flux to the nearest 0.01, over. 45.67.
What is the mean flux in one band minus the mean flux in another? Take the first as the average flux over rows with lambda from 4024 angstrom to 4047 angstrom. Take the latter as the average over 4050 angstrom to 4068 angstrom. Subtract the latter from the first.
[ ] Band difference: 1.7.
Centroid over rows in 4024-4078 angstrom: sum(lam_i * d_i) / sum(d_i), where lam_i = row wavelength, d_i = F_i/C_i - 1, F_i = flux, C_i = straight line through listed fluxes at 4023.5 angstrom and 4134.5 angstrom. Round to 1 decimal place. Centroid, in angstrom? 4053.8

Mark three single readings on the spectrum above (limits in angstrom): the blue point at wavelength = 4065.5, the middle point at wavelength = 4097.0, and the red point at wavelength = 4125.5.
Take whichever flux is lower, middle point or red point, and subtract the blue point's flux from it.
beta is 8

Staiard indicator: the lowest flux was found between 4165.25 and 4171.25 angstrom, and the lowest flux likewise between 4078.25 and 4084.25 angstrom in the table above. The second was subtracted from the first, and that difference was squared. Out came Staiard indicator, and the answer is 18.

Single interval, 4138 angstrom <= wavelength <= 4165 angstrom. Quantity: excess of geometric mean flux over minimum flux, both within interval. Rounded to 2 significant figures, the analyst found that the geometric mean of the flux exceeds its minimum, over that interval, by 19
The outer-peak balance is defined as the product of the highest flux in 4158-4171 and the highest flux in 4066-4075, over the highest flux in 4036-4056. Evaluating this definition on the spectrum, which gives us 58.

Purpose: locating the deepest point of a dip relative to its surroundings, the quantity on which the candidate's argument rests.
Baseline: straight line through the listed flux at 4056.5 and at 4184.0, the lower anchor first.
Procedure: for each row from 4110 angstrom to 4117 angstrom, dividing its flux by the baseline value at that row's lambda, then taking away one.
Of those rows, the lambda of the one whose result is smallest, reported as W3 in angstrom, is 4115.0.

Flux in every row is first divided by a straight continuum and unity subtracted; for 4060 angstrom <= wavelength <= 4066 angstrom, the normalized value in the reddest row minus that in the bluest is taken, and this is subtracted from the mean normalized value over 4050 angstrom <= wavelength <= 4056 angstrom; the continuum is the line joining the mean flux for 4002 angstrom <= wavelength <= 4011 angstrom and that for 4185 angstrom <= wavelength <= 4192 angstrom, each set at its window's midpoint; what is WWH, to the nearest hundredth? 0.15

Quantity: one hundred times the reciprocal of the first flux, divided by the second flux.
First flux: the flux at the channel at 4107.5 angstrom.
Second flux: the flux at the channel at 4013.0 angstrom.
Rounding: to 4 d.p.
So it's 0.0314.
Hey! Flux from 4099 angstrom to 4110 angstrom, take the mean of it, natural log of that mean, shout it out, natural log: 3.90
